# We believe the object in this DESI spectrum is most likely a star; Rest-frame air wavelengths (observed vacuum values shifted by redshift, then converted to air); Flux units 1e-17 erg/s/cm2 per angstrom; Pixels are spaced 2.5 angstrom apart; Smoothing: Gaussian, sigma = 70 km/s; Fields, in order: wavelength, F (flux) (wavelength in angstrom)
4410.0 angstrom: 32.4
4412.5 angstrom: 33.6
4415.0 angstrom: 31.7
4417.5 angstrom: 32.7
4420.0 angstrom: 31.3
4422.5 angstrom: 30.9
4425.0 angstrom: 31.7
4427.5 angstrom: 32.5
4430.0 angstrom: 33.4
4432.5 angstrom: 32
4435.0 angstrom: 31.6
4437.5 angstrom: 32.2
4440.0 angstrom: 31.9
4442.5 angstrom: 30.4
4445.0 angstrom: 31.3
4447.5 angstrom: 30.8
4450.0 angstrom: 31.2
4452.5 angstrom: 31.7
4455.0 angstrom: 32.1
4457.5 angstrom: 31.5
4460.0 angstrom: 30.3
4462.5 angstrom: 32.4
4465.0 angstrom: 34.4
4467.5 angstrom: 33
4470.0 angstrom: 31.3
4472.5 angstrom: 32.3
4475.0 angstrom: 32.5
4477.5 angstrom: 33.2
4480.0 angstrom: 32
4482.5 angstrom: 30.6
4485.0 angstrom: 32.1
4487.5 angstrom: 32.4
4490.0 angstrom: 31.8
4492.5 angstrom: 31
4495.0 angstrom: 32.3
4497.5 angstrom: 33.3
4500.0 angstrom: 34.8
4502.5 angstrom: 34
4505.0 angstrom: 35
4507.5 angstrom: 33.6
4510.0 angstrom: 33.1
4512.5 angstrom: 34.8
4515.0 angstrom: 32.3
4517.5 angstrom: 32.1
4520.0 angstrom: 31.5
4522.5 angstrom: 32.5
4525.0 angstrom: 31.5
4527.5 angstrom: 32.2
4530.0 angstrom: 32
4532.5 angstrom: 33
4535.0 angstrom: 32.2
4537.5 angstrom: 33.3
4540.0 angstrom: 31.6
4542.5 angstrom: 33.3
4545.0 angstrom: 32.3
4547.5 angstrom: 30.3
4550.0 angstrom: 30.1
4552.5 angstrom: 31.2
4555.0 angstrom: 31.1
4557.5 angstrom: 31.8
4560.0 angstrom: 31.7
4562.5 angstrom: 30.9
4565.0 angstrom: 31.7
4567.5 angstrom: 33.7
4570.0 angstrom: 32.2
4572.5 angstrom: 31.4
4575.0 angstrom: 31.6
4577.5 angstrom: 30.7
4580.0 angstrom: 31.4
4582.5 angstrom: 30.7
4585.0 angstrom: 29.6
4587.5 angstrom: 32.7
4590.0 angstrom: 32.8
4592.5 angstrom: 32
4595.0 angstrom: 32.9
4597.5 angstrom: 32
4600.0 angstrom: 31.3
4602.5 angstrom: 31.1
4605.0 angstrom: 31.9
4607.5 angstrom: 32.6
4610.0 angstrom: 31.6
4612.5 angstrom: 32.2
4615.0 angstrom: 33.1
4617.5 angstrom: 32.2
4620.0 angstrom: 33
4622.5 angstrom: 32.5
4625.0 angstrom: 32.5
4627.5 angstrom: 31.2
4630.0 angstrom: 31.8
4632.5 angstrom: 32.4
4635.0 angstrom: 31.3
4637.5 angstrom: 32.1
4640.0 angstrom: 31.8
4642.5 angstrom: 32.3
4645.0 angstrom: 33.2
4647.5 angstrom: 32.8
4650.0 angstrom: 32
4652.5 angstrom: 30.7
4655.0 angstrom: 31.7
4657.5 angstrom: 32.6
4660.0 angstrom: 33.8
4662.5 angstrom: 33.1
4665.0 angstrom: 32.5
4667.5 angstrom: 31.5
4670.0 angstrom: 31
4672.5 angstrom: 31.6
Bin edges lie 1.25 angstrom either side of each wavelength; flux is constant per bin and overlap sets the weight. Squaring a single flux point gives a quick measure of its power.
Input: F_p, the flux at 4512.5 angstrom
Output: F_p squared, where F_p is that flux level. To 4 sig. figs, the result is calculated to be 1211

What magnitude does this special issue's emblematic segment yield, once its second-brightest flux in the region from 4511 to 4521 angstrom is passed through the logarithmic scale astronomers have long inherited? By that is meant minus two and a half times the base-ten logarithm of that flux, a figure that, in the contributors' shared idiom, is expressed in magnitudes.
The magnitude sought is -3.77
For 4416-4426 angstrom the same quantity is -3.75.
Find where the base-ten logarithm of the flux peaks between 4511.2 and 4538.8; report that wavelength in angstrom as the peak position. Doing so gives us 4512.5 angstrom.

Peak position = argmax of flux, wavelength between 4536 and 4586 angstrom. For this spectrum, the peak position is 4567.5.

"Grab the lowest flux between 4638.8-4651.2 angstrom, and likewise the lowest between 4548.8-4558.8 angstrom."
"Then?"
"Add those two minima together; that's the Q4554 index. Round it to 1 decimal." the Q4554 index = 61.9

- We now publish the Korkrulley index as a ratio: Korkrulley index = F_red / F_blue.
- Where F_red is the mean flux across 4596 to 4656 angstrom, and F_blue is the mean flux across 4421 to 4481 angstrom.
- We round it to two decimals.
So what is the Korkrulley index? 1.00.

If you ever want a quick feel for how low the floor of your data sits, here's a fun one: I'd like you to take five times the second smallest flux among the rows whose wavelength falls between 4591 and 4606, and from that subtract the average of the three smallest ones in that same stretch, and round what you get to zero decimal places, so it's 125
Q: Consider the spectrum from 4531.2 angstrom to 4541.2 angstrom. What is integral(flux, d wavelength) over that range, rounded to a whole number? 325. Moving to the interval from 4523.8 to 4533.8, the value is 322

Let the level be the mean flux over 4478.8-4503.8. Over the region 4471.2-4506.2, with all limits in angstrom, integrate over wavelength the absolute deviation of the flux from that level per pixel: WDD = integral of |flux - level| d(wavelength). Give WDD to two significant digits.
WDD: 33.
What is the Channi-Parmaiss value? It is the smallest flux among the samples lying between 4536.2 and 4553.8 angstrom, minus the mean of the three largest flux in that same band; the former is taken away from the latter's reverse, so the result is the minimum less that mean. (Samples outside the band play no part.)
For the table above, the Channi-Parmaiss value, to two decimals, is -2.87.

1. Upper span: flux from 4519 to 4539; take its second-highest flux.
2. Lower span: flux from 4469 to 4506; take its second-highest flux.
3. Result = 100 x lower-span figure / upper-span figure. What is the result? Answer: 105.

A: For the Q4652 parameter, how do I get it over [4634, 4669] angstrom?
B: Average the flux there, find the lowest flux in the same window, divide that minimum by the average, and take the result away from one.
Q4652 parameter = 0.048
